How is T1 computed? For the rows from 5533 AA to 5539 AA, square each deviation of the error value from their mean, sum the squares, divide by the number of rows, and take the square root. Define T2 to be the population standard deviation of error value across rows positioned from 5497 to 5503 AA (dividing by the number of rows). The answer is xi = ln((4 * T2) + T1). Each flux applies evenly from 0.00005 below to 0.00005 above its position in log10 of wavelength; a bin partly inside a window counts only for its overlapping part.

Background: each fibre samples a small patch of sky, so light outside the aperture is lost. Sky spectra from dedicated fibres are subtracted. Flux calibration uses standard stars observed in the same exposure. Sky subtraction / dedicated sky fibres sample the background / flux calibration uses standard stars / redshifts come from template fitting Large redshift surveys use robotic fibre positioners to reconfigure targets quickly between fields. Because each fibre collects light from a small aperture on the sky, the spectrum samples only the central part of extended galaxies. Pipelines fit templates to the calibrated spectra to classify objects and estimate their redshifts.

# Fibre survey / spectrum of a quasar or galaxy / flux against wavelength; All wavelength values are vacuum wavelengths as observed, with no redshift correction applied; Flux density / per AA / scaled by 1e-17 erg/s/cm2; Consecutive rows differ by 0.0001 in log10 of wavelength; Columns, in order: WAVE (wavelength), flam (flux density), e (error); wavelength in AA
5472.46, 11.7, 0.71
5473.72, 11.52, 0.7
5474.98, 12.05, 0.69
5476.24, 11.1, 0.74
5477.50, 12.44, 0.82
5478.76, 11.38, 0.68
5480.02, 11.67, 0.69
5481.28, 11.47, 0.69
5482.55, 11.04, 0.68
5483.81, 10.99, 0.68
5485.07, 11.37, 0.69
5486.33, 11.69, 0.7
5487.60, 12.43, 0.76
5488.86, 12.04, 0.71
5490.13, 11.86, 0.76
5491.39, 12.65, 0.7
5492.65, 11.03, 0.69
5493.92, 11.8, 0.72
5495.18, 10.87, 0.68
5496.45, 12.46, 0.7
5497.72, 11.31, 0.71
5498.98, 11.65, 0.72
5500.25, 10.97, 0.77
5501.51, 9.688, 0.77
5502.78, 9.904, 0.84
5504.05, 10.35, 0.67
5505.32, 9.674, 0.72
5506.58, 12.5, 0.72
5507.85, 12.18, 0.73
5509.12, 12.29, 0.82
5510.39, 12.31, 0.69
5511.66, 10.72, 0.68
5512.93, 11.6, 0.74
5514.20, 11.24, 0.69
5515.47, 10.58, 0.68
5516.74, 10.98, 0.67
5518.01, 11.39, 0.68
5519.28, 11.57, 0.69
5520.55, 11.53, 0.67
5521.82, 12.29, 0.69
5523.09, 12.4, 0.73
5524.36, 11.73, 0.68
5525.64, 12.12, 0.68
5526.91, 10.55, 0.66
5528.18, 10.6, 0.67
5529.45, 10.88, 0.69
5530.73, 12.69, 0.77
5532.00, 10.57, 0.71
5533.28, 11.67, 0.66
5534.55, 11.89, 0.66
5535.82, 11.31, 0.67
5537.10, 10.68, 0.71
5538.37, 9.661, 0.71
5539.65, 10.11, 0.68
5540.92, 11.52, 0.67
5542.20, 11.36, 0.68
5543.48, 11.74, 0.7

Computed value -1.57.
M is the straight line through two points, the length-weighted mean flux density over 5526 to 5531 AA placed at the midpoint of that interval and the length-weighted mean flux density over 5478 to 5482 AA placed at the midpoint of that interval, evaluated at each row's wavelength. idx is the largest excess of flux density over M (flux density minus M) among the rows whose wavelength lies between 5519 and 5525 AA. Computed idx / 1.2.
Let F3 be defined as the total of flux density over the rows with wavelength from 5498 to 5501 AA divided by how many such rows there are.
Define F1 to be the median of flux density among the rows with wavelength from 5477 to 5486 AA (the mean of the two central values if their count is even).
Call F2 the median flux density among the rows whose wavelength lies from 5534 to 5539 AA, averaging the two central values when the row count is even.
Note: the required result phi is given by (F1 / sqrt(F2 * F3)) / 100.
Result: 0.0102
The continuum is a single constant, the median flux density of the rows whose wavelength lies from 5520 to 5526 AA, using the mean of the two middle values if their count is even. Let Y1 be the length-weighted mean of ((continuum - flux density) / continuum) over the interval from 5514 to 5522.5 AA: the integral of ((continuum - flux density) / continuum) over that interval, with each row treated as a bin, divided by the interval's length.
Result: 0.061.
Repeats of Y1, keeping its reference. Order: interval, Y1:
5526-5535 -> 0.070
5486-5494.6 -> 0.016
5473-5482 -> 0.038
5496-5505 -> 0.106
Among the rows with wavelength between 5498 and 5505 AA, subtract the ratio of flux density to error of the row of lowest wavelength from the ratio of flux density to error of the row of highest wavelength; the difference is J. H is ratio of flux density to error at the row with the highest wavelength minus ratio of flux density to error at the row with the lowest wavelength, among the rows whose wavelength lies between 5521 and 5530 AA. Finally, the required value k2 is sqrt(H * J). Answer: 1.2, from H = -2.0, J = -0.7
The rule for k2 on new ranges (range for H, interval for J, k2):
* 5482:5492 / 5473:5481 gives 0.9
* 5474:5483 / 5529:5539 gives 1.6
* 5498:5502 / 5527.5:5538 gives 1.7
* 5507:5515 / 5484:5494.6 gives 0.2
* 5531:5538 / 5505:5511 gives 0.8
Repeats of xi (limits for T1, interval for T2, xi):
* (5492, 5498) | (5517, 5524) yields -2.35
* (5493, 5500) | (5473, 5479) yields -1.51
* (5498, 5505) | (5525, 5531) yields -1.54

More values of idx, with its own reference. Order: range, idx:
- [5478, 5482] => 0.2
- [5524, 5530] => 1.0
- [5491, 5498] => 1.2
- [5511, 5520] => 0.4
